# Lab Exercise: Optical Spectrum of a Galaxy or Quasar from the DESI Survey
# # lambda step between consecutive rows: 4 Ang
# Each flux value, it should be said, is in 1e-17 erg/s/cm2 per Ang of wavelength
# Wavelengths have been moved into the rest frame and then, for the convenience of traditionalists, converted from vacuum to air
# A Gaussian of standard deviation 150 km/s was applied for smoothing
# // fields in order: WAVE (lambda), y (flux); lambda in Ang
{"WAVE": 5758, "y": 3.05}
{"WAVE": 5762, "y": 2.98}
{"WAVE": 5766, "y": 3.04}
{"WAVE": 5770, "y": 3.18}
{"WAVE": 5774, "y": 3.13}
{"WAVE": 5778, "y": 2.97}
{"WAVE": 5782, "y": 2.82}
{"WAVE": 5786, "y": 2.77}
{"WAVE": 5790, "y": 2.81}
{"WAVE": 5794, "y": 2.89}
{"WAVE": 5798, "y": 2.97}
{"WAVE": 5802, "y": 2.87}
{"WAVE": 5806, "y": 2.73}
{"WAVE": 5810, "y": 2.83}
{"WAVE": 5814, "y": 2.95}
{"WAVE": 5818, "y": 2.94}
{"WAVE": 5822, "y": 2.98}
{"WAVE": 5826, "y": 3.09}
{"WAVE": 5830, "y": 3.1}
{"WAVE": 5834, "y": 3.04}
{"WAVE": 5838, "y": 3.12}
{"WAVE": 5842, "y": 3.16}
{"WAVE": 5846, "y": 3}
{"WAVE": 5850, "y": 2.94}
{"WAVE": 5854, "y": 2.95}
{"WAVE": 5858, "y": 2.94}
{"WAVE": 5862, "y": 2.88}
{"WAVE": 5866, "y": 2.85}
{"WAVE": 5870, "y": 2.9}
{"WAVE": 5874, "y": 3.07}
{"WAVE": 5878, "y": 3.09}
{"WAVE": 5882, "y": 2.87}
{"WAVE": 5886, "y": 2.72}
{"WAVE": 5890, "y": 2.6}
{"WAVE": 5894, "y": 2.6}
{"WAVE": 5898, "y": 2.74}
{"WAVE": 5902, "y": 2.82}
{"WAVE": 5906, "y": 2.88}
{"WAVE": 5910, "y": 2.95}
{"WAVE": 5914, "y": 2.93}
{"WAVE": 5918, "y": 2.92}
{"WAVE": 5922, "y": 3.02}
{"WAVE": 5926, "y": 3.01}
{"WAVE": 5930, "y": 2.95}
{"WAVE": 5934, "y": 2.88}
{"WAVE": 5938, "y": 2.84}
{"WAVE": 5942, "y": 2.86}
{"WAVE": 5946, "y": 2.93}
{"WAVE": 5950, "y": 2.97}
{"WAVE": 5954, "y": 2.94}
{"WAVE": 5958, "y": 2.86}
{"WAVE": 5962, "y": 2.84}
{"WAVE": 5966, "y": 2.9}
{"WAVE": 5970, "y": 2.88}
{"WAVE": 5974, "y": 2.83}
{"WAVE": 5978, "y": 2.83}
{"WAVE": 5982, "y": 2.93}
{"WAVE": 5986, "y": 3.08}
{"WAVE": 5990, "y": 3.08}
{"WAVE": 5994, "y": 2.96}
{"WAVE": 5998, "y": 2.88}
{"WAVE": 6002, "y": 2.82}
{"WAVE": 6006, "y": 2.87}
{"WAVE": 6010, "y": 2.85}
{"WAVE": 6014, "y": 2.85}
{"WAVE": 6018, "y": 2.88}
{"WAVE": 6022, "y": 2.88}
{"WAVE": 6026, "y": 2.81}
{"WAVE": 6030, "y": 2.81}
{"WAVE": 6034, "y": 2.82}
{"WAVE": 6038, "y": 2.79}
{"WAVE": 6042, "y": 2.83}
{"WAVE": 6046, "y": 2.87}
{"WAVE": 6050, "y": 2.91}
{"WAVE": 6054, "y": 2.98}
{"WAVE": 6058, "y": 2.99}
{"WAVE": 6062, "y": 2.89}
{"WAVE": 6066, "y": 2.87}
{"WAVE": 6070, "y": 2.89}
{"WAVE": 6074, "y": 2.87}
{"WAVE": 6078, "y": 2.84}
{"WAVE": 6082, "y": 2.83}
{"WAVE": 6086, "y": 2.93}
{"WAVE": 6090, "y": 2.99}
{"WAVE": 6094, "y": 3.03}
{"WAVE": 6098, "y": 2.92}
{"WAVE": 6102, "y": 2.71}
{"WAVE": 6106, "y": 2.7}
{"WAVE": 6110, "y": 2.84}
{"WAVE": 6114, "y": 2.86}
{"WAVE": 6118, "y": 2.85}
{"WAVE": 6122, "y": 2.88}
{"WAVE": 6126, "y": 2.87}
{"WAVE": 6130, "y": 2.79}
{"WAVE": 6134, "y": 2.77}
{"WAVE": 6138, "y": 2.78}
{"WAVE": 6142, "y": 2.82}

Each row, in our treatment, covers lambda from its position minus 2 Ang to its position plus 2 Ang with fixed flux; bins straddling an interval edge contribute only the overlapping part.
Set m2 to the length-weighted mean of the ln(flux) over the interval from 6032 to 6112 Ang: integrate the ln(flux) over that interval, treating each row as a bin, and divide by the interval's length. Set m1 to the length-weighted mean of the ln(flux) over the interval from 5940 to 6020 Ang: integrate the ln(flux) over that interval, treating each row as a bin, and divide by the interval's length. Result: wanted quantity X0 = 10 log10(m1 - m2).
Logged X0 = -20.2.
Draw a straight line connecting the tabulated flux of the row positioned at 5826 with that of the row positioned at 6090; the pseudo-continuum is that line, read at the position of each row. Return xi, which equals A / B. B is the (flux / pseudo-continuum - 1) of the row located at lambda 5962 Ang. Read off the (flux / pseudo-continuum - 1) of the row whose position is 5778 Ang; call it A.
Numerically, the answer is 0.7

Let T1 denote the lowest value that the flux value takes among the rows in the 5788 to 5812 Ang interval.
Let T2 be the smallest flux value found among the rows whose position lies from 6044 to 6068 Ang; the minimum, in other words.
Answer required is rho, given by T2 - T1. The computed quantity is 0.14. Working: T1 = 2.73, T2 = 2.87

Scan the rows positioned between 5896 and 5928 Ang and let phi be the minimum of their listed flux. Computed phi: 2.74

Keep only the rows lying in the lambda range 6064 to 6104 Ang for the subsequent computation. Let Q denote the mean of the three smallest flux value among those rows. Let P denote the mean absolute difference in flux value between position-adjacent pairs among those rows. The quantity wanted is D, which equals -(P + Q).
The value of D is -2.860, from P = 0.067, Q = 2.79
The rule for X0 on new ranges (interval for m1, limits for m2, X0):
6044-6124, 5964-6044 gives -29.3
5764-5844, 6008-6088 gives -14.8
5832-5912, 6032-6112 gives -20.1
